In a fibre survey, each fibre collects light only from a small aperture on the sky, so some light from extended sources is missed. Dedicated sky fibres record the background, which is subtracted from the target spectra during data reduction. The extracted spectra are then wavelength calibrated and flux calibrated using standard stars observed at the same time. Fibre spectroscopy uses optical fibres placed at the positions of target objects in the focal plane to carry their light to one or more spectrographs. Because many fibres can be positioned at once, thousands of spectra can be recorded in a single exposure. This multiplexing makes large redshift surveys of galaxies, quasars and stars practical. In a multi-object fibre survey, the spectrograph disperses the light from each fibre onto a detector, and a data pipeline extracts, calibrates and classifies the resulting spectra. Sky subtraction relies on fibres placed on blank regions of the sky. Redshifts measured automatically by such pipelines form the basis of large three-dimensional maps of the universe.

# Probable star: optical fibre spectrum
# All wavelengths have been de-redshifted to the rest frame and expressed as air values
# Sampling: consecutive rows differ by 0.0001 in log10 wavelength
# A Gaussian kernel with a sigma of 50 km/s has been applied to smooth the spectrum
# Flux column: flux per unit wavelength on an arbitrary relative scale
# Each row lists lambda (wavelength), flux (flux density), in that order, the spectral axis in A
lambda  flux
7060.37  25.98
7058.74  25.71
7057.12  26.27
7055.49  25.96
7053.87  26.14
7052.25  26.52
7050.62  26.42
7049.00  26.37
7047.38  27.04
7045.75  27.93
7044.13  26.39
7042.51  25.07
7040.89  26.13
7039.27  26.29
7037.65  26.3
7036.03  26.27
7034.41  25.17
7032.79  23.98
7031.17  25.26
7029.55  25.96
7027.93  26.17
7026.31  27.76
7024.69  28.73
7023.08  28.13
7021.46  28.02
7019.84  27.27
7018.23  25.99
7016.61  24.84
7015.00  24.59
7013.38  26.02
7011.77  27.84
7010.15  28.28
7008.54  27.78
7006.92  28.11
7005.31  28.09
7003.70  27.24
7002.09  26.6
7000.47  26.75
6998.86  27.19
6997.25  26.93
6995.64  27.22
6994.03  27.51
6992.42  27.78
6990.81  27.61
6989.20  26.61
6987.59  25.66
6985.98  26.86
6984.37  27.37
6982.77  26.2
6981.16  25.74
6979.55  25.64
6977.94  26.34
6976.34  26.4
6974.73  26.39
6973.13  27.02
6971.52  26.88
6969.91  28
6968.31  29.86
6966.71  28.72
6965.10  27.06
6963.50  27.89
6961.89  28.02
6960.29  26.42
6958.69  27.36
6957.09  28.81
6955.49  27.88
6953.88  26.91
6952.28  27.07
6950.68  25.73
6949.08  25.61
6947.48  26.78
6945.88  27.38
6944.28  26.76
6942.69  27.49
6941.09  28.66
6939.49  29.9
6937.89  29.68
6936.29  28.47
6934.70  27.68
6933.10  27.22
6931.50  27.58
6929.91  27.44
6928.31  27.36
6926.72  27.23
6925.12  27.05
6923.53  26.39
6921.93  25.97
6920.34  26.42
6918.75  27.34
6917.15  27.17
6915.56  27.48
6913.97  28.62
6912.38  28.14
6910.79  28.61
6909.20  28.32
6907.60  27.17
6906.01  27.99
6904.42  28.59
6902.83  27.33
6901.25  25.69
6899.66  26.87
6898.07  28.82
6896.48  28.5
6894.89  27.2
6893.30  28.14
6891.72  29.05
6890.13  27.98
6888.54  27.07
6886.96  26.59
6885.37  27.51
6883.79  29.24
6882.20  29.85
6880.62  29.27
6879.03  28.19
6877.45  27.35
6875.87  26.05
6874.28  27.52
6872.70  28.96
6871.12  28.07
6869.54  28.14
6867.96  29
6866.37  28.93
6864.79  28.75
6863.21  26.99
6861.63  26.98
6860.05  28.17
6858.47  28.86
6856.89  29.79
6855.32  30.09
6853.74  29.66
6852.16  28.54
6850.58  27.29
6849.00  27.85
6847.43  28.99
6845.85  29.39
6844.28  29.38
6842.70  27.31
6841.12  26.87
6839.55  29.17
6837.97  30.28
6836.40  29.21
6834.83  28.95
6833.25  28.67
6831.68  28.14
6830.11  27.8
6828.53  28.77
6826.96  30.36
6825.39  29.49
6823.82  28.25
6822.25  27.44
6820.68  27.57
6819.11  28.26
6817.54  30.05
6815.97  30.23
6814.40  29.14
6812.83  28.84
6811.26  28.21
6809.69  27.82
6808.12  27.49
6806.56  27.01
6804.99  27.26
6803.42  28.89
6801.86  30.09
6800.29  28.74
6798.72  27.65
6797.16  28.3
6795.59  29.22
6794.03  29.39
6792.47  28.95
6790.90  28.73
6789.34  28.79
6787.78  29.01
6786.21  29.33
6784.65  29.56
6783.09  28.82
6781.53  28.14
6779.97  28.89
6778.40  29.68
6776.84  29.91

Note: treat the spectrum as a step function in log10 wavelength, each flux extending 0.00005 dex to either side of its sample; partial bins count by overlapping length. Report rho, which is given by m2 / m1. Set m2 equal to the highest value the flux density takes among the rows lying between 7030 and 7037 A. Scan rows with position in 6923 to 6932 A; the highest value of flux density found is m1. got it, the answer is 0.95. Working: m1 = 27.58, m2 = 26.27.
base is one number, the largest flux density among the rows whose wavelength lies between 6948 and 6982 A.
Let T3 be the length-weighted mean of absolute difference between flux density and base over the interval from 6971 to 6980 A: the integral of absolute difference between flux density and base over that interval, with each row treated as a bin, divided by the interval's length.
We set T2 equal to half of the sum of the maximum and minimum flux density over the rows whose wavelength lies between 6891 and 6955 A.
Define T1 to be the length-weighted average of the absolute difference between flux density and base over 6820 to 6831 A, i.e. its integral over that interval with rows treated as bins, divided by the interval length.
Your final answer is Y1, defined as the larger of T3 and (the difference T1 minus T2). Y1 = 3.4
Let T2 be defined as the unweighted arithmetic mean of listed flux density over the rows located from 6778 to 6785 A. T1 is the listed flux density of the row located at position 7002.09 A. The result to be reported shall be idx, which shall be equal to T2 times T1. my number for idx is 772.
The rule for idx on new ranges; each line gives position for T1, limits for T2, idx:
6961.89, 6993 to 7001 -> 760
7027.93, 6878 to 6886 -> 754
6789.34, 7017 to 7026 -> 795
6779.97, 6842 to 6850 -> 826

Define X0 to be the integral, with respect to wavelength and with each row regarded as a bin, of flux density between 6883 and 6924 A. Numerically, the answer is 1133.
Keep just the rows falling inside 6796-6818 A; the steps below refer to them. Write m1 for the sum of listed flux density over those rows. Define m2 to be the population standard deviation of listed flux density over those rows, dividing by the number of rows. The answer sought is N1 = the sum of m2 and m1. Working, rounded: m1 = 400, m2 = 1.02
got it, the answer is 401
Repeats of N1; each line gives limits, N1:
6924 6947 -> 391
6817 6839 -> 404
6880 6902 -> 393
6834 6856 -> 404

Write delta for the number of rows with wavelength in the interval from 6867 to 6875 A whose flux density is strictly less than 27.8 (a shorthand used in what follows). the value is 1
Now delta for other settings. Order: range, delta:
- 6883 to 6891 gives 3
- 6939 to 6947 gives 3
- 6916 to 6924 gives 5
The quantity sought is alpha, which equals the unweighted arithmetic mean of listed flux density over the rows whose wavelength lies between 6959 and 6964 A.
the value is 27.4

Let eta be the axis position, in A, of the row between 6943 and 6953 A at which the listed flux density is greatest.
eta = 6945.88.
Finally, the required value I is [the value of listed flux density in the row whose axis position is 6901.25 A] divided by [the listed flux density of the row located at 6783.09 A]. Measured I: 0.89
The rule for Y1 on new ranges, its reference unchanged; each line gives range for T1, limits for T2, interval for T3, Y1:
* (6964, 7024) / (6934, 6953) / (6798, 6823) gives 1.5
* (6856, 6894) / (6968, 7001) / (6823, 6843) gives 1.3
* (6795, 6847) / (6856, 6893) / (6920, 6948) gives 2.3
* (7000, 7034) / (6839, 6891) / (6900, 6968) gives 2.3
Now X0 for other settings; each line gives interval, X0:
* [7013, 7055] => 1106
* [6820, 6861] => 1177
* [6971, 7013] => 1134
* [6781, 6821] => 1148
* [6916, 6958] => 1150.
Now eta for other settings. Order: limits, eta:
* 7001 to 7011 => 7010.15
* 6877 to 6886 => 6882.20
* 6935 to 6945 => 6939.49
